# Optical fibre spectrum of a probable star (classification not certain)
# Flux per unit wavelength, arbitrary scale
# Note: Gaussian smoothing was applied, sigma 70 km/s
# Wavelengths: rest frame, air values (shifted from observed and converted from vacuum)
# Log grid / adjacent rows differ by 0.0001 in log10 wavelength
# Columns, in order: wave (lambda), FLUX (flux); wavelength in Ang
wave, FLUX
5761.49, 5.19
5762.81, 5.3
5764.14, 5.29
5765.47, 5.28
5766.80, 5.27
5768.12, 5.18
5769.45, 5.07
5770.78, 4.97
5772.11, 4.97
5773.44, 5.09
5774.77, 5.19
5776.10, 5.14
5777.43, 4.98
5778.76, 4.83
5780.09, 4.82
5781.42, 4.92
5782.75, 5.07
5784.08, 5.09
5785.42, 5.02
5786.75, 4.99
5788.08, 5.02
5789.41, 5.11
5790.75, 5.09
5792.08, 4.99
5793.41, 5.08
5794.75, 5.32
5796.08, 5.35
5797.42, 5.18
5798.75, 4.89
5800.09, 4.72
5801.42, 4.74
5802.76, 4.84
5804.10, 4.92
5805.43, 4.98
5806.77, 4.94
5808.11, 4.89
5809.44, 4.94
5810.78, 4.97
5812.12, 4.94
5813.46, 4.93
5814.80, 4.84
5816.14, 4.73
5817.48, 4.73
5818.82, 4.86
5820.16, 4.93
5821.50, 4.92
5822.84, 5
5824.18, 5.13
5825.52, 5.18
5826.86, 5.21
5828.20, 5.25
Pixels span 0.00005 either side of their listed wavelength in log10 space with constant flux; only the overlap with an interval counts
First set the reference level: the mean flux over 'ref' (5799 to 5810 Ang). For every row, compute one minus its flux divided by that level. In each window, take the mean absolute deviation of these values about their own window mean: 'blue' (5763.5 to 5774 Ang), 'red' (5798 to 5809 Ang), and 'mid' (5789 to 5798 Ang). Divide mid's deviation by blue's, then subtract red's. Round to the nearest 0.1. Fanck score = 0.9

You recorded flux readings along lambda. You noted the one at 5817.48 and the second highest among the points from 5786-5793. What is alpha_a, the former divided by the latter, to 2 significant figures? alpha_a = 0.93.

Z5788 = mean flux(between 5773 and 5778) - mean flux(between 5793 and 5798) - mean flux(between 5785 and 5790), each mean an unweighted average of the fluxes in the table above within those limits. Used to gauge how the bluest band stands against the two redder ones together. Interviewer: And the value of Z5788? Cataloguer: -5.17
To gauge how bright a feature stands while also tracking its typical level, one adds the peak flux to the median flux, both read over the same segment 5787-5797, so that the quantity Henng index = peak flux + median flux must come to 10.4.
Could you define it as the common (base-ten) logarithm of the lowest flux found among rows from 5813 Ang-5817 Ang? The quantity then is 0.675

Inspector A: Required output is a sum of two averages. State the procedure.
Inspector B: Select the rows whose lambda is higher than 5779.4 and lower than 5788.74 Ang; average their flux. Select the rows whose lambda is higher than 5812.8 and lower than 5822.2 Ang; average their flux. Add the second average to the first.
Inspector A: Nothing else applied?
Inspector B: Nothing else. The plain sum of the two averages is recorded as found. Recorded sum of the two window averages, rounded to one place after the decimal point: 9.8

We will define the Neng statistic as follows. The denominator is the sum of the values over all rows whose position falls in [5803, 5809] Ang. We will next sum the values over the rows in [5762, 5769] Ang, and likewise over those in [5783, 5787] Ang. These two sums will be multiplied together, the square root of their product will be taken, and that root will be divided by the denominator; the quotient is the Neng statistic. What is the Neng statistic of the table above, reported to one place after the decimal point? 1.0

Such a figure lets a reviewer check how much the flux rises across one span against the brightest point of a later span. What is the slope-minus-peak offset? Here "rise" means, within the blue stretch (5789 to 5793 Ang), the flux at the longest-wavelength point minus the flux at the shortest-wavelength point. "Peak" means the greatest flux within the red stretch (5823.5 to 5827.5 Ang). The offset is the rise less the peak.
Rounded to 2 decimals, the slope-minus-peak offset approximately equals -5.33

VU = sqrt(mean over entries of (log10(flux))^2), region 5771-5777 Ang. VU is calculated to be 0.707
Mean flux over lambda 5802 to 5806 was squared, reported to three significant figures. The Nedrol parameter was 24.1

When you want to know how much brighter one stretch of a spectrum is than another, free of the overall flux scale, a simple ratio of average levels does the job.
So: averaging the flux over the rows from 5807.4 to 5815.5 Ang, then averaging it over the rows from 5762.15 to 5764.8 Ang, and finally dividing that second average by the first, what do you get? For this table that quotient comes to 1.08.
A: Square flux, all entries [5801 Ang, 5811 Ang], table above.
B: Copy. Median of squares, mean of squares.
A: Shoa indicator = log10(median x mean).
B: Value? 2.767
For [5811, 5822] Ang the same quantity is 2.752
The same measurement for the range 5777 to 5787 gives 2.787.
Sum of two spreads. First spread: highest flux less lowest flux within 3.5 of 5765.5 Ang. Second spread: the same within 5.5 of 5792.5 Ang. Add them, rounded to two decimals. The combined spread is 0.48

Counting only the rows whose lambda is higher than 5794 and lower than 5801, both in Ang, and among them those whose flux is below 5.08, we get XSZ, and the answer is 2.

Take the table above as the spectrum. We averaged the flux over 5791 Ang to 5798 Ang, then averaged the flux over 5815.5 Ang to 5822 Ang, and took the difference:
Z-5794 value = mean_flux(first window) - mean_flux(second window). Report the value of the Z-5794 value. 0.35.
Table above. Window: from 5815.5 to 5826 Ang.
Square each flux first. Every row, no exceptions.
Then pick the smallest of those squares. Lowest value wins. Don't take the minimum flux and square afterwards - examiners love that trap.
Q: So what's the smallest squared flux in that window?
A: 22.4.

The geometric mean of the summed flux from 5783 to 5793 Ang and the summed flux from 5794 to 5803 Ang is 35.2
